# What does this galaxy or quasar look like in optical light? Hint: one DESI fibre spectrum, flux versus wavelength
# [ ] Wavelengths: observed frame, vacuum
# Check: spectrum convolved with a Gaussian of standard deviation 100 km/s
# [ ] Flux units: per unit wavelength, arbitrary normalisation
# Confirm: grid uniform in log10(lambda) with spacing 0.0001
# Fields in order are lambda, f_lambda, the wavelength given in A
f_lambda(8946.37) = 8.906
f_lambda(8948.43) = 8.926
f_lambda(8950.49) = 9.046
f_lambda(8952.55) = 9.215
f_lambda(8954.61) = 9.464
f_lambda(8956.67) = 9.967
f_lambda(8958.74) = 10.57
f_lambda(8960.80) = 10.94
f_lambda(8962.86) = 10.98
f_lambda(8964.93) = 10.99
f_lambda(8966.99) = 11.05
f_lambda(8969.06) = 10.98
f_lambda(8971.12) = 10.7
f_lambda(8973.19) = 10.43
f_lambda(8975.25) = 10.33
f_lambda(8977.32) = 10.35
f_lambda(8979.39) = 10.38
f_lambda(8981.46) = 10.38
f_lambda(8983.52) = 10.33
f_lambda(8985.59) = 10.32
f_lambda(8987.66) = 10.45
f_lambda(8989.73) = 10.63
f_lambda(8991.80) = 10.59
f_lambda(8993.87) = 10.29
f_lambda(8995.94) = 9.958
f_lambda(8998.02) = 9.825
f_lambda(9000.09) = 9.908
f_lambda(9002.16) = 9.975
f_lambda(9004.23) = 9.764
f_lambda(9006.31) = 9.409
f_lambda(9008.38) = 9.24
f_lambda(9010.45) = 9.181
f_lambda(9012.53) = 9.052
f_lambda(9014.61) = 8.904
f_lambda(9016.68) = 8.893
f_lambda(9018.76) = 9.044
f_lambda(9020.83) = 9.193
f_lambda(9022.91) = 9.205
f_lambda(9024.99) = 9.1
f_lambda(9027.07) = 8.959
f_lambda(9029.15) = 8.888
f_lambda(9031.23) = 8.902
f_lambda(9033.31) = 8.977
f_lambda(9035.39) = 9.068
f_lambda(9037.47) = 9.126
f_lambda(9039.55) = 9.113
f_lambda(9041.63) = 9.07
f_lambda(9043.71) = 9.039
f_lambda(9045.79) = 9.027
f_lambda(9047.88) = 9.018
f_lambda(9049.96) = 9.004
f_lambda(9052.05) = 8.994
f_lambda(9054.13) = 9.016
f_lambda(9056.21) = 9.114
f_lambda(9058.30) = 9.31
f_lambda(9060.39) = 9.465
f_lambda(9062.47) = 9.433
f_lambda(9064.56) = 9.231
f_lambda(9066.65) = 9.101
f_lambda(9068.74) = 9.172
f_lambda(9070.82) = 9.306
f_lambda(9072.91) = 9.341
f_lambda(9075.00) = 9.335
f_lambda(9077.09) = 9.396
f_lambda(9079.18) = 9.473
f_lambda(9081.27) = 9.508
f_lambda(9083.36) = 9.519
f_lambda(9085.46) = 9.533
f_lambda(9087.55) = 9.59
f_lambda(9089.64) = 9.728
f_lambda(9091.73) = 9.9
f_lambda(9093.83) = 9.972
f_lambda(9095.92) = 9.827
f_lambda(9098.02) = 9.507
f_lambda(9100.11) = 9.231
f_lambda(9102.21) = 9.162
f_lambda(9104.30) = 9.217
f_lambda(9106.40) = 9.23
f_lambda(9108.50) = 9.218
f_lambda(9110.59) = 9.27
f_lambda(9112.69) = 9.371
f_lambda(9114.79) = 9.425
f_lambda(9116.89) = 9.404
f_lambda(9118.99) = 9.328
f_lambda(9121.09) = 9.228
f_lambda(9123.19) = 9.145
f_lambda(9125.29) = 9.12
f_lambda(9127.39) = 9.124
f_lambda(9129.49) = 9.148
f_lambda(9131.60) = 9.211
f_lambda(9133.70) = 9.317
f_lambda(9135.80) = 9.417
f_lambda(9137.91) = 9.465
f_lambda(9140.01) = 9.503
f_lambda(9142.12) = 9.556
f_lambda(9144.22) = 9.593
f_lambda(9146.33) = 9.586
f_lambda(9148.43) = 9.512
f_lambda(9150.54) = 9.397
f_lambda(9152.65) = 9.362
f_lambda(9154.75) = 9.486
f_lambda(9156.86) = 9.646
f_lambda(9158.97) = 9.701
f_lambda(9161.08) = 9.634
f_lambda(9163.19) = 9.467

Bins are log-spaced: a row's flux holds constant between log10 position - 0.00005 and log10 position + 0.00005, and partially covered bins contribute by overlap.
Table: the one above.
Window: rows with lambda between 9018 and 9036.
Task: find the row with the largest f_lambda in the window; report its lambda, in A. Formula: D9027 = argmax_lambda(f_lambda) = 9022.91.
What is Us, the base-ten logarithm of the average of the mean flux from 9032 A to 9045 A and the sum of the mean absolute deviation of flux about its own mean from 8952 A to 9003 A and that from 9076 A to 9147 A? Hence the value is 0.681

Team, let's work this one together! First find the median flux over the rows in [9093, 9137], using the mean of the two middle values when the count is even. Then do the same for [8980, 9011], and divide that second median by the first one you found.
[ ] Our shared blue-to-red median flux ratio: 1.081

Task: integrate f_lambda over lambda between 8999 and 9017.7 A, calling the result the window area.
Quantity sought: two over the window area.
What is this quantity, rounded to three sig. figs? 0.0114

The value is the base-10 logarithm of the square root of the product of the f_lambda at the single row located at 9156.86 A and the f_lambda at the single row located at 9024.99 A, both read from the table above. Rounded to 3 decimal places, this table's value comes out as 0.972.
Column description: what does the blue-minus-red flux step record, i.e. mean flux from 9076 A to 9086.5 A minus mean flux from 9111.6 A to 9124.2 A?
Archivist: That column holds 0.17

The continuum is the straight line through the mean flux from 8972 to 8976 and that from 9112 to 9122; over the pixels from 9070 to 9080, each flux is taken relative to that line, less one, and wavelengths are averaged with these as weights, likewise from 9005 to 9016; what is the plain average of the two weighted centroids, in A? 9042.6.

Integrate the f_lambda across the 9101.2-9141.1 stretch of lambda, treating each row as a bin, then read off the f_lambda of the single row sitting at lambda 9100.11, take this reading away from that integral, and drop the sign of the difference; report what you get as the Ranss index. 361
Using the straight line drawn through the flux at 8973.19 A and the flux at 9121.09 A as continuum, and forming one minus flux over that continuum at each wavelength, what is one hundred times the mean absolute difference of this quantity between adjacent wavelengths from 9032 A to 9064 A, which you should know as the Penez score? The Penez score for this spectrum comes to 0.58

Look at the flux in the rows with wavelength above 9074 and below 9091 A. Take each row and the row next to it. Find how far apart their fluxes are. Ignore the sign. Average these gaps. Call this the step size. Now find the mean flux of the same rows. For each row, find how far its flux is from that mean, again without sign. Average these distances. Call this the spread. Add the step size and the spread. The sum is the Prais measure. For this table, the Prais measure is 0.14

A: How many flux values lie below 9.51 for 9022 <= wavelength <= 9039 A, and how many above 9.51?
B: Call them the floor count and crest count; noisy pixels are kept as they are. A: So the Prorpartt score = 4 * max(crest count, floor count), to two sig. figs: 32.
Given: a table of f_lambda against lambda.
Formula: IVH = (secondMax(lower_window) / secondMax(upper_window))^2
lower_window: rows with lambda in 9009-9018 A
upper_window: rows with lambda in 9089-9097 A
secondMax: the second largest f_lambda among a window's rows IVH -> 0.84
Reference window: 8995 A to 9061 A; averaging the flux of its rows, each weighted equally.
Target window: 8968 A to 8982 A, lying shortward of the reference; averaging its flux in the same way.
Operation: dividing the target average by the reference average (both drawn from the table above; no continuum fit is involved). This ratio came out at 1.14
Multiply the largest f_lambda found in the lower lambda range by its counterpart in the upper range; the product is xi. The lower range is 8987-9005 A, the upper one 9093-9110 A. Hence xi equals 106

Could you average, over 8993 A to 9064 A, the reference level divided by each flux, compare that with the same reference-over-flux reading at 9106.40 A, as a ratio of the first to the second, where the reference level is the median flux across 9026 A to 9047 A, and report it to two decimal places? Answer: 1.00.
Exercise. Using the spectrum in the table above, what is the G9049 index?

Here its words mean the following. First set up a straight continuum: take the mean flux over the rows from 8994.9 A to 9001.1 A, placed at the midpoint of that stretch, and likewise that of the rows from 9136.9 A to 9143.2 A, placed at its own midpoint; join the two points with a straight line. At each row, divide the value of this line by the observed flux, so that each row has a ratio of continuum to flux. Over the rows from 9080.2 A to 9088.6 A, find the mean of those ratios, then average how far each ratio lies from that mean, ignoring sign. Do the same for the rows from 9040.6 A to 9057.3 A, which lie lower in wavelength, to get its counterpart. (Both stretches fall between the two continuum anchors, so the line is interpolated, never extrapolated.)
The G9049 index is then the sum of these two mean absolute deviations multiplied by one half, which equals 0.0033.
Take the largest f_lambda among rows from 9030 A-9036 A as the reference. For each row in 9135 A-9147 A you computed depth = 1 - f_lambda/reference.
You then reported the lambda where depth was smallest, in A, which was 9144.22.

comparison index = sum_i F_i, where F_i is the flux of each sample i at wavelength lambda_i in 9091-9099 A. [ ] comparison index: 39.2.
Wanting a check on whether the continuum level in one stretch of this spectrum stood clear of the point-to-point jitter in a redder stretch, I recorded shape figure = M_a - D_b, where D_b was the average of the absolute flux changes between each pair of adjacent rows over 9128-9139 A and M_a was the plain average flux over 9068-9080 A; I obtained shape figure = 9.3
